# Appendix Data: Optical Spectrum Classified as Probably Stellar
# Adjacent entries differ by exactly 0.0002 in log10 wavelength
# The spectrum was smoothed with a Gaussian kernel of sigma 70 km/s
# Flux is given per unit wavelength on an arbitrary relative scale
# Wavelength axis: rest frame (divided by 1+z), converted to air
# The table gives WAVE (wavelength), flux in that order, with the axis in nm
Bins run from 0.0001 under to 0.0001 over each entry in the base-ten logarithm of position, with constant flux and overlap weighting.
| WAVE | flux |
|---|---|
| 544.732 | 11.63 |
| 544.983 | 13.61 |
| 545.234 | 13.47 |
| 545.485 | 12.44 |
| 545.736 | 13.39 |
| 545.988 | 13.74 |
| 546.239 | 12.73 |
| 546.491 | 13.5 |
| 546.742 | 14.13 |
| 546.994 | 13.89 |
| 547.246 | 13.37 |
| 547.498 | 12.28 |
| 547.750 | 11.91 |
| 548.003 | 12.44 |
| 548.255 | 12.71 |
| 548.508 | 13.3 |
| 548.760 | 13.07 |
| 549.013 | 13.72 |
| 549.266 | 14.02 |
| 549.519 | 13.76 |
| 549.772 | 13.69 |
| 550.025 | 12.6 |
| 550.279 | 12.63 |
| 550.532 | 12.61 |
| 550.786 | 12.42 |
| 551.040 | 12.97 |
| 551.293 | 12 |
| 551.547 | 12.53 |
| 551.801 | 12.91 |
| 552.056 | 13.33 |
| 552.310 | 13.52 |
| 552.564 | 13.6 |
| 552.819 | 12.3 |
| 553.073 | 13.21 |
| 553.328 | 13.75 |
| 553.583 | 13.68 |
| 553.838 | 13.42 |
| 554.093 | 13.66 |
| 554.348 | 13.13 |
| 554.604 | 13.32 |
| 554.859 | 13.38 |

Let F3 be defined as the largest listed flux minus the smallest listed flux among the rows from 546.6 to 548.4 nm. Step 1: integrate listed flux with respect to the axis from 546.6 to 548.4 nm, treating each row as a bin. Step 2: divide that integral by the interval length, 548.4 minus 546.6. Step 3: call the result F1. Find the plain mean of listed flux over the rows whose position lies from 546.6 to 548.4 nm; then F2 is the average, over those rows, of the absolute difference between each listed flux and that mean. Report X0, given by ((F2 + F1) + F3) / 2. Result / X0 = 7.95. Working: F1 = 12.97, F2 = 0.72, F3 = 2.22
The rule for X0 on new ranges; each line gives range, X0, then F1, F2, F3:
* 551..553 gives 7.48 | 12.91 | 0.46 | 1.60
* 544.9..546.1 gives 7.48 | 13.31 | 0.36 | 1.30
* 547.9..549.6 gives 7.67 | 13.29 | 0.47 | 1.58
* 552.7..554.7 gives 7.54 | 13.31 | 0.32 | 1.45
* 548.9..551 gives 7.69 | 13.16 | 0.62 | 1.60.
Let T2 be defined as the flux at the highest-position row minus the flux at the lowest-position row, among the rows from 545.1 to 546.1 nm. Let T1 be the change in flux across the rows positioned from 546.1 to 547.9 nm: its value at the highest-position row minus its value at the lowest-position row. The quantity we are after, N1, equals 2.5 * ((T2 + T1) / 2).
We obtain -0.7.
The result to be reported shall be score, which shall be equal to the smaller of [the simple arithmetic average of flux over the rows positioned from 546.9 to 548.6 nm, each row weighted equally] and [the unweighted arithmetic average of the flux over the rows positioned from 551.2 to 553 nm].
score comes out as 12.8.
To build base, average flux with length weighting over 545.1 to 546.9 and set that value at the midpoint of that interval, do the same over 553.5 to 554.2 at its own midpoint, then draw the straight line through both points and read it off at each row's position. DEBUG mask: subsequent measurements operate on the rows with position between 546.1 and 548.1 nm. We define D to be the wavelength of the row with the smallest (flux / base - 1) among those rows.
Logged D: 547.750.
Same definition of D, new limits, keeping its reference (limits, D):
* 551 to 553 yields 551.293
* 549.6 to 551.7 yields 551.293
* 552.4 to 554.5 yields 552.819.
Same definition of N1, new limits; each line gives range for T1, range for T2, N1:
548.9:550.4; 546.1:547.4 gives -0.6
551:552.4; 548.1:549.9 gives 1.9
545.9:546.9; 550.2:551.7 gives 0.4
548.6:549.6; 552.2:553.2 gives 0.5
